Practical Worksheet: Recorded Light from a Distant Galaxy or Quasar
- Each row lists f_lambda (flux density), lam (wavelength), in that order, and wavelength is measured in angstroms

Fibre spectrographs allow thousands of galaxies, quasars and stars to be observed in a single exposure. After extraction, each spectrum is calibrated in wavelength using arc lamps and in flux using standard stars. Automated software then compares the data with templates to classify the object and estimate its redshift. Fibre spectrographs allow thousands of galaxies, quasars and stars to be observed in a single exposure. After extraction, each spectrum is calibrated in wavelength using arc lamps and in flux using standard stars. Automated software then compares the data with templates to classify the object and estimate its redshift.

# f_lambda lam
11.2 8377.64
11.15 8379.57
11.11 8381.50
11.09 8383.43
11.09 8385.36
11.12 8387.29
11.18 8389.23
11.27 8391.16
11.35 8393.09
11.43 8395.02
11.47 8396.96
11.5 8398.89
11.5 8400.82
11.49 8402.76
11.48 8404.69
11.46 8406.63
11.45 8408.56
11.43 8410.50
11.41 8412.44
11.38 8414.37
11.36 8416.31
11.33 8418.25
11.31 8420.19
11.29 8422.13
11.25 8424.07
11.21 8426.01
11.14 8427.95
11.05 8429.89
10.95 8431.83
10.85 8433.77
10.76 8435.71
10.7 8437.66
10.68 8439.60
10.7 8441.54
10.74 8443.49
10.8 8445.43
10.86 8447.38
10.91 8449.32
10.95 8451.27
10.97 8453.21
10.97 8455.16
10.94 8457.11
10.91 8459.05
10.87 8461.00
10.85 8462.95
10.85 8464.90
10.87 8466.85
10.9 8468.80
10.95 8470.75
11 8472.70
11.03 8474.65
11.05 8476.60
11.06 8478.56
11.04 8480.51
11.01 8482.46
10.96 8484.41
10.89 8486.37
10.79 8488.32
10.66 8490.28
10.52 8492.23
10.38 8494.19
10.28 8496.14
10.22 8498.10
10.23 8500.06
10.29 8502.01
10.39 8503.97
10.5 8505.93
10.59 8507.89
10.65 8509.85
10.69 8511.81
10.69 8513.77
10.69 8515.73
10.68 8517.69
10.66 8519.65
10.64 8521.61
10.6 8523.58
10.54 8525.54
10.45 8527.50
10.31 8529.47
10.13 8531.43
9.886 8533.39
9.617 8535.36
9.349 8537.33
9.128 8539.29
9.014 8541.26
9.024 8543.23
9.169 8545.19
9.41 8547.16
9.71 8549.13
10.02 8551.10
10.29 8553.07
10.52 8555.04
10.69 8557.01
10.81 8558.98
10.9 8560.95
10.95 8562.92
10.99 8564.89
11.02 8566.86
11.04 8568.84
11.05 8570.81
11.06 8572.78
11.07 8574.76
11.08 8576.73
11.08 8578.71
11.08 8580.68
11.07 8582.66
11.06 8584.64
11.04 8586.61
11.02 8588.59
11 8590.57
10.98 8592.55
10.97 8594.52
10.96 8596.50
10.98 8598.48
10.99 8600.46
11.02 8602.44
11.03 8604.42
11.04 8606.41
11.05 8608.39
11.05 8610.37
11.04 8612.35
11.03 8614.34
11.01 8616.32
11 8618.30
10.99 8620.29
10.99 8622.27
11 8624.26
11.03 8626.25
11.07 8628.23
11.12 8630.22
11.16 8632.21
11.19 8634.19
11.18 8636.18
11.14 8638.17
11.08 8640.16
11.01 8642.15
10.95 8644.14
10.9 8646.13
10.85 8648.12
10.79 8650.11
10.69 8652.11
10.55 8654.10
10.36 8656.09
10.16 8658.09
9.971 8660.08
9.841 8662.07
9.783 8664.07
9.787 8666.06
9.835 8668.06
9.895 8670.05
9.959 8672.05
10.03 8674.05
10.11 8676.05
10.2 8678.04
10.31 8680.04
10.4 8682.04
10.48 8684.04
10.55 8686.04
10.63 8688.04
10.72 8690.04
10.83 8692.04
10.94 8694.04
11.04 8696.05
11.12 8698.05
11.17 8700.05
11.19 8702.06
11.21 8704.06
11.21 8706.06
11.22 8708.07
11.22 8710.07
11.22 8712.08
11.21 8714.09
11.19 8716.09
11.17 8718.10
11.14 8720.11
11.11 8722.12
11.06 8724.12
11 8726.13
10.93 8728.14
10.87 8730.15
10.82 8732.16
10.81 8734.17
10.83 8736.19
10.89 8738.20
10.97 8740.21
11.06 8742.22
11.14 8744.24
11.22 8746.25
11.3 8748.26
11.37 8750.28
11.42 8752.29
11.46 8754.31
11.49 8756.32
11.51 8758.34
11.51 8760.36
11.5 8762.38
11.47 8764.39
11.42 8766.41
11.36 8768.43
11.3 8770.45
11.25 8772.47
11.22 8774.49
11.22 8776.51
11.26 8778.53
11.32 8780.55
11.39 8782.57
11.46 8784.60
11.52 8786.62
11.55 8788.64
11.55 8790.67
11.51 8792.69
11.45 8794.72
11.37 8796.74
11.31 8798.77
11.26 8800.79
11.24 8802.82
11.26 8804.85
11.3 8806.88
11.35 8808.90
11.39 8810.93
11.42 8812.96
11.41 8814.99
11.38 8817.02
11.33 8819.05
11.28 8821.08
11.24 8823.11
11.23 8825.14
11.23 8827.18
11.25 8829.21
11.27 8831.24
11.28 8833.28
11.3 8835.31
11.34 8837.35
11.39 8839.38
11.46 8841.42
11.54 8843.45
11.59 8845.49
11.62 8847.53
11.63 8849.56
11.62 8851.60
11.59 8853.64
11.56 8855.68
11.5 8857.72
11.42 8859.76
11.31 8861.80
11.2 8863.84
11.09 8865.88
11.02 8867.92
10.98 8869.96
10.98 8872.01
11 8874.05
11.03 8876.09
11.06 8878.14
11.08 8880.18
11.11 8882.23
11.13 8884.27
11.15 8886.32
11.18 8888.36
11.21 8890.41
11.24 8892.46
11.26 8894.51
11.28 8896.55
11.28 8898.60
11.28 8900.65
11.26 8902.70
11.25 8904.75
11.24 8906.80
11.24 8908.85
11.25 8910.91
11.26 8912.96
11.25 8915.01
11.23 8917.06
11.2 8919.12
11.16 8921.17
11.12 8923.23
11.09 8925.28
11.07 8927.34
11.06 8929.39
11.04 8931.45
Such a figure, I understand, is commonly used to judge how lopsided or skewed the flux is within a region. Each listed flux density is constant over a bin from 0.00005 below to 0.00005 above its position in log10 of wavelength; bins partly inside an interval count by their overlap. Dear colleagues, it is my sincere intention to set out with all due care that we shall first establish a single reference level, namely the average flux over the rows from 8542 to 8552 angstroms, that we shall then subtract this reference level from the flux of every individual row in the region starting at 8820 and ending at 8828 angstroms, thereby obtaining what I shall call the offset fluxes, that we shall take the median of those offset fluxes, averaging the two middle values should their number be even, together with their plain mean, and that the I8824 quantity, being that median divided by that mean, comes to 0.99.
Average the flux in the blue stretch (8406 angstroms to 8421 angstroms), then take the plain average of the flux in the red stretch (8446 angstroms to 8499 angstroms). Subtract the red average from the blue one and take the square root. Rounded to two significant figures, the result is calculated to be 0.74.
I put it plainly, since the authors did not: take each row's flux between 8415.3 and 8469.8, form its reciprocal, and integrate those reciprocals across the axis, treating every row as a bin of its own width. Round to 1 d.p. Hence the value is 5.0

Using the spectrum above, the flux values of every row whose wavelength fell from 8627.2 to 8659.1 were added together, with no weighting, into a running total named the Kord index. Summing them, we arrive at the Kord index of 174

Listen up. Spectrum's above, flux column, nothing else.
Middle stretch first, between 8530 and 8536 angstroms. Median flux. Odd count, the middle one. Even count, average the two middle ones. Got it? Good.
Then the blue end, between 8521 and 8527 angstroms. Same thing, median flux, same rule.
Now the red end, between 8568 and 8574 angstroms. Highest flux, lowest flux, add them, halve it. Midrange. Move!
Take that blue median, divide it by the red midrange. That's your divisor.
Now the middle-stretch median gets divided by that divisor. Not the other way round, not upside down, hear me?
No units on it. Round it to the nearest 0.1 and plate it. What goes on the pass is 10.3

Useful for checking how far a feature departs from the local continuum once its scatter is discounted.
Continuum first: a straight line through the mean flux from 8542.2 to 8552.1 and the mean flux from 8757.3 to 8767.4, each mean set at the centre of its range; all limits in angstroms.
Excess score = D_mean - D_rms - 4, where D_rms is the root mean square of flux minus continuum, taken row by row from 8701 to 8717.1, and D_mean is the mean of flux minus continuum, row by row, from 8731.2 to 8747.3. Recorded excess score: -4.5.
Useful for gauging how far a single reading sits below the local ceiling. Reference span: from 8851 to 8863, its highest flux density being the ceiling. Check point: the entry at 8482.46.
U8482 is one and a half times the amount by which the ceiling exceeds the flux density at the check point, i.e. 0.9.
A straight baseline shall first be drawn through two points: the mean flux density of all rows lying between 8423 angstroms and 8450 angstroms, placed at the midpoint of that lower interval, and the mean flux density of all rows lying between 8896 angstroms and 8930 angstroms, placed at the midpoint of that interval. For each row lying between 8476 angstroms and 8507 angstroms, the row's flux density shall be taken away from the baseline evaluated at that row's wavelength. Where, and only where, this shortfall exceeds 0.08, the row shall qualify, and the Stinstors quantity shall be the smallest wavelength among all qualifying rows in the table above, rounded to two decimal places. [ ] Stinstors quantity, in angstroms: 8488.32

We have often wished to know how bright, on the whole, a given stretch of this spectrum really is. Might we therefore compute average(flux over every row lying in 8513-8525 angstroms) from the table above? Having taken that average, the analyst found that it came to 10.7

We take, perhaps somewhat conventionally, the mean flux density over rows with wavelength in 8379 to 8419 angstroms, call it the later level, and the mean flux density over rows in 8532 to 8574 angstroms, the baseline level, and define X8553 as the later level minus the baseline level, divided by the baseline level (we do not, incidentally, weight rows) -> 0.11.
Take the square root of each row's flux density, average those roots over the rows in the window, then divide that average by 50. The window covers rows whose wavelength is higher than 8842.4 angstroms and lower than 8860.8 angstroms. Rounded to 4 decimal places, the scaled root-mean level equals 0.0680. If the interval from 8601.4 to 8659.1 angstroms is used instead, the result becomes 0.0662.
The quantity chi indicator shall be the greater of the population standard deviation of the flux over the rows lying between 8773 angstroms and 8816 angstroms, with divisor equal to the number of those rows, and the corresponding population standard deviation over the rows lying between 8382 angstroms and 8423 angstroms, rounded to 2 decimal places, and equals 0.13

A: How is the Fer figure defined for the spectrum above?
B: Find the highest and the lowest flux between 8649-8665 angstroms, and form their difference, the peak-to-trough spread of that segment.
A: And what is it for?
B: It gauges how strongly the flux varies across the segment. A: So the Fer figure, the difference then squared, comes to 1.0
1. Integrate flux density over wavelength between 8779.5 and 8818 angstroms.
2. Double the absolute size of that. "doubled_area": 877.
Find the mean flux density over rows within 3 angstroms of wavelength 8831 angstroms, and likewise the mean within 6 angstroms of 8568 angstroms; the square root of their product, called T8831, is 11.1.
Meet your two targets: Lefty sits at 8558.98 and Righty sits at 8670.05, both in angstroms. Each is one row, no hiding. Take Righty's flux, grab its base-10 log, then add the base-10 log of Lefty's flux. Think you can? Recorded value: 2.03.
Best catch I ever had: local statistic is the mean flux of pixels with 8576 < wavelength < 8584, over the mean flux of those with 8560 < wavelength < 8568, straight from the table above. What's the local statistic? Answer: 1.01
